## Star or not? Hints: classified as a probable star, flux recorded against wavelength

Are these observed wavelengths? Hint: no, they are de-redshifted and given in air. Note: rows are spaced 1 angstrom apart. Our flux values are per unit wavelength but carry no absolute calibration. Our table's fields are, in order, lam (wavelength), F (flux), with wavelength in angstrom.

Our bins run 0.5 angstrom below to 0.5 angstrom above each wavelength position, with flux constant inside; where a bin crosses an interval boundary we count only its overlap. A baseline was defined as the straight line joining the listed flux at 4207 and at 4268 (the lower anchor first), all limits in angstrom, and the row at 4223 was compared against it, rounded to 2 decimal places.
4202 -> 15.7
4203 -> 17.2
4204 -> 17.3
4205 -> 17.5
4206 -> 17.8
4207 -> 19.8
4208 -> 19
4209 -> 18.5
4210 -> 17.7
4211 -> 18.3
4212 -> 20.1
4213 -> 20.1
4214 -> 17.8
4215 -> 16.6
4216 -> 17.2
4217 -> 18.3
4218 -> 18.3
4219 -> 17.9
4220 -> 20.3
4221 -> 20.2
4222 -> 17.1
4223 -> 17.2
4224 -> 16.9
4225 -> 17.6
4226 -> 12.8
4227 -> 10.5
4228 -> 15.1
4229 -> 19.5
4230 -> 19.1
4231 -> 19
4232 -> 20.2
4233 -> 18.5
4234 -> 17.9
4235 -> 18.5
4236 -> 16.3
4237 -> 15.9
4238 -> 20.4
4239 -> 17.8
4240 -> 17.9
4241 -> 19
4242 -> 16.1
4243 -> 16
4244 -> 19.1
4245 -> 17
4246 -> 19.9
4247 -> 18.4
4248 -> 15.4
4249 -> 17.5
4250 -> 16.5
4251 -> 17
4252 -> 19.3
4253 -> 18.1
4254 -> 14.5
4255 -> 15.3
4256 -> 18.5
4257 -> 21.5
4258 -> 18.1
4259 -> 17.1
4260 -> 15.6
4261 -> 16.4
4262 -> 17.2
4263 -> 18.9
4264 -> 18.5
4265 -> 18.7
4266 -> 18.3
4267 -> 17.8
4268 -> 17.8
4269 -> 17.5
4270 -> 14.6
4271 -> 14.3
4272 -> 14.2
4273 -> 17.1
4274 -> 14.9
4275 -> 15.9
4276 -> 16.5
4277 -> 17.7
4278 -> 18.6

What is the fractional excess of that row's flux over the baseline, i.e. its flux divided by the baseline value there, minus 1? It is -0.11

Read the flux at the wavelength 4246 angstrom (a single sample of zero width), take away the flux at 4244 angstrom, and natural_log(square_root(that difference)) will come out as -0.1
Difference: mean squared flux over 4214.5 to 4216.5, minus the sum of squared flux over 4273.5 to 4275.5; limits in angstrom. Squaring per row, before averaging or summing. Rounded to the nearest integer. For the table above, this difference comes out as -189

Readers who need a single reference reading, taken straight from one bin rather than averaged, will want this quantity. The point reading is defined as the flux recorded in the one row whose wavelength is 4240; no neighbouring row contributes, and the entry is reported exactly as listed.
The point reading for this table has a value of 17.9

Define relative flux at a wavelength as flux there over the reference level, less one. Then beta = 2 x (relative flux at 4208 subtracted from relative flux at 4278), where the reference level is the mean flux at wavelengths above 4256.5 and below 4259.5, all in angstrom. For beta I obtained 0.0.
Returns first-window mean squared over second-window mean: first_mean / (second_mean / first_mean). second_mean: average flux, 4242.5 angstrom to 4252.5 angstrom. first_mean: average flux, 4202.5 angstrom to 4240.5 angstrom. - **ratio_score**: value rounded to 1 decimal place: 18.1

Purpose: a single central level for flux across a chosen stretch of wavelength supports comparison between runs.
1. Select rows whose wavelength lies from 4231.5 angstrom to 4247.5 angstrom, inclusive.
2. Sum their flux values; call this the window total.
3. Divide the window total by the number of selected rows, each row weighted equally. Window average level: 18.1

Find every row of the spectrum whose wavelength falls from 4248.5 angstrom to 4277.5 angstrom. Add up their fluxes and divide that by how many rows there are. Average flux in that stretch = 17.1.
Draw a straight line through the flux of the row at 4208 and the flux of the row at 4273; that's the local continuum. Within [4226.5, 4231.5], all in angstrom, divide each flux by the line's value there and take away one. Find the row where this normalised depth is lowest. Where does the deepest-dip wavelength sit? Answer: 4227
